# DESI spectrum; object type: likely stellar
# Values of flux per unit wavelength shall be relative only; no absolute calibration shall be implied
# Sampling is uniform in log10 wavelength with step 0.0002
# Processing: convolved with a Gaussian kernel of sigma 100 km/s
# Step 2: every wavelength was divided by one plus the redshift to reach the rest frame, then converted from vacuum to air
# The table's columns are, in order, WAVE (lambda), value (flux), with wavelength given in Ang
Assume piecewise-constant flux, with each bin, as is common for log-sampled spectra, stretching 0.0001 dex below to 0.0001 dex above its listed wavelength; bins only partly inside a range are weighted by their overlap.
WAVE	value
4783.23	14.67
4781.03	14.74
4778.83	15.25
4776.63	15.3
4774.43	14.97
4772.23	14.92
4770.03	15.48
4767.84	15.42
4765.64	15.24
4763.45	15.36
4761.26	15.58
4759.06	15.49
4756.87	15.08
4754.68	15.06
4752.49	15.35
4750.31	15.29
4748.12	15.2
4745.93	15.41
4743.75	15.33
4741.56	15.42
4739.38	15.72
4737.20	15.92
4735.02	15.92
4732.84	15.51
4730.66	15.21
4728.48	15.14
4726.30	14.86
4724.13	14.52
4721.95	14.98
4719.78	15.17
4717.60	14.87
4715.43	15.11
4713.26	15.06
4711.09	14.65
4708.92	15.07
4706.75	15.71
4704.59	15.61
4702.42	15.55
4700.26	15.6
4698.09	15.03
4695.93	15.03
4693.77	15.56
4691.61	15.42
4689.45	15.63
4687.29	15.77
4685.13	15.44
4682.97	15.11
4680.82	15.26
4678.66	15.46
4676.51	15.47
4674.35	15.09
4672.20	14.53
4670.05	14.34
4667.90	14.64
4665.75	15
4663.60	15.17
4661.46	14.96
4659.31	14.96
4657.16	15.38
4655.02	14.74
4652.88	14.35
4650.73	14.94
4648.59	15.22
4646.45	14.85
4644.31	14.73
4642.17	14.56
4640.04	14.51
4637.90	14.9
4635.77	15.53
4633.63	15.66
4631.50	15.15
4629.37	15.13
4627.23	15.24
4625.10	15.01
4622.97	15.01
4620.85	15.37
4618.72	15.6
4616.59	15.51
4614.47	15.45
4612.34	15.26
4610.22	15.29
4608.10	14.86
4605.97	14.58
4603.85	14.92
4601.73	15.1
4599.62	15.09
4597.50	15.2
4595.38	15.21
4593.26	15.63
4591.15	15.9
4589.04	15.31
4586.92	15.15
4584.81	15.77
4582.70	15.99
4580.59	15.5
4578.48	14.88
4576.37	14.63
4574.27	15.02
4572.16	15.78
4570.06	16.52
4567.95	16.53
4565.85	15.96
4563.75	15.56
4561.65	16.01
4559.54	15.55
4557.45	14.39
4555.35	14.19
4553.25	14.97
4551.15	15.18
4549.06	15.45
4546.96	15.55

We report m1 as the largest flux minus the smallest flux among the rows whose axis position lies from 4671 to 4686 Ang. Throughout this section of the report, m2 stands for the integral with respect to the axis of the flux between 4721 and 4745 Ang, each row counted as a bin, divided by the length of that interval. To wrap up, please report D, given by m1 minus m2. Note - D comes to -14.4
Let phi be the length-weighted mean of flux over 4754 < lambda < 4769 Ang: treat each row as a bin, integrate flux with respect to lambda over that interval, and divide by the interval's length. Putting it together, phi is 15.33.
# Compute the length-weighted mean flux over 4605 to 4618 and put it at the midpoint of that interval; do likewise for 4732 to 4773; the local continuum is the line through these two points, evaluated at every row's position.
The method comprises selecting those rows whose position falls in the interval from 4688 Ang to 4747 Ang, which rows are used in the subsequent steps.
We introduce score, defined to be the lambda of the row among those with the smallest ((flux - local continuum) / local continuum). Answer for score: 4724.13 Ang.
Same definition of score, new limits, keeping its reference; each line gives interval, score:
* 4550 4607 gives 4555.35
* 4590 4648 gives 4640.04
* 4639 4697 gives 4670.05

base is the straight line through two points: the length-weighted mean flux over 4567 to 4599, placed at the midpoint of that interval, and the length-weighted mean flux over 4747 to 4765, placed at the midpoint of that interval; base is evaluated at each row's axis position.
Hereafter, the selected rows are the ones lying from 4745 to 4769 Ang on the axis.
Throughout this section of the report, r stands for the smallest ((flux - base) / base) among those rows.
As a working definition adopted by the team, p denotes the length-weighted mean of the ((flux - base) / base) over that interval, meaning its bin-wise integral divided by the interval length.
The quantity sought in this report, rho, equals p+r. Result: -0.015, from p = 0.001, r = -0.016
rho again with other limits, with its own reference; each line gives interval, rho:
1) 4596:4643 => -0.083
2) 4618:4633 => -0.046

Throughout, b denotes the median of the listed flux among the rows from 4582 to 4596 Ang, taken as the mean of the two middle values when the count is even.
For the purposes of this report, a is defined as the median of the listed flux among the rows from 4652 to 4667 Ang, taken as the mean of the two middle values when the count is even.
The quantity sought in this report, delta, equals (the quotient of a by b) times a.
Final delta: 14.3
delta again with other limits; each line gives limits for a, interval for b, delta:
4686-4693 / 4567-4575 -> 15.1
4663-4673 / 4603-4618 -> 14.0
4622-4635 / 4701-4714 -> 15.0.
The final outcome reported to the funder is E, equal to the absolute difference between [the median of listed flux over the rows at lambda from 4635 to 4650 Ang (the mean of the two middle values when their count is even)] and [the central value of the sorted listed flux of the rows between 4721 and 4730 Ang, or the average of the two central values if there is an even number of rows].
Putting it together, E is 0.07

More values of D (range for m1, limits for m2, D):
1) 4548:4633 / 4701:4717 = -12.9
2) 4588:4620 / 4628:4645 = -13.7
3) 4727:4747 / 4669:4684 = -14.3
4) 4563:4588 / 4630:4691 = -13.2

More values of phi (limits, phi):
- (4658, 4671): 14.85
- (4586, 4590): 15.20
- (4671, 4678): 15.04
